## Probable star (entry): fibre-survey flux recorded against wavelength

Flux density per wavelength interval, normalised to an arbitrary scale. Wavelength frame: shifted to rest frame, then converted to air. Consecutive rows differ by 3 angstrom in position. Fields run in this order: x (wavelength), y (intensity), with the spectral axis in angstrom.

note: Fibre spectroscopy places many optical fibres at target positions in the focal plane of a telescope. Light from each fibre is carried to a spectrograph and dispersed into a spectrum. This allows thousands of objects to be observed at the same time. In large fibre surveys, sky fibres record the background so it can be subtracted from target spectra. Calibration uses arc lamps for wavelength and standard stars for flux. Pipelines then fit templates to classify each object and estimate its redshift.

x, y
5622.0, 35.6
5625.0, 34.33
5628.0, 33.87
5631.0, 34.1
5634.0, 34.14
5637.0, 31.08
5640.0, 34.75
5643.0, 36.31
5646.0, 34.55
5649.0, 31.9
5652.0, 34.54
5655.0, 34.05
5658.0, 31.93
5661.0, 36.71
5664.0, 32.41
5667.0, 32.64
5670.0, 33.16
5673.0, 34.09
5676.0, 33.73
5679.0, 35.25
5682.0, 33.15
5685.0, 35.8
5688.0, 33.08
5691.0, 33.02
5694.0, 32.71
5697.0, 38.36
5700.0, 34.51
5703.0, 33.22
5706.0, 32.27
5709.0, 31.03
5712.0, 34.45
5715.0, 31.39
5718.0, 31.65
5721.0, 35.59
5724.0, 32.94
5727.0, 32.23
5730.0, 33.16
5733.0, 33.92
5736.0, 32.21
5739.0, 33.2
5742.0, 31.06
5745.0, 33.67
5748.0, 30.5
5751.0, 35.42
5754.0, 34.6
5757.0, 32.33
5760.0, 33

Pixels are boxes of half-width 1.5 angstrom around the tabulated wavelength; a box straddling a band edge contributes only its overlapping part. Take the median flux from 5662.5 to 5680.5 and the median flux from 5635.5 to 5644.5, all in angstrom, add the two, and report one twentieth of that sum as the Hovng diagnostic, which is 3.41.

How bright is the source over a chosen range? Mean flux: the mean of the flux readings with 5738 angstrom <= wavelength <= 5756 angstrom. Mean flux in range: 33.1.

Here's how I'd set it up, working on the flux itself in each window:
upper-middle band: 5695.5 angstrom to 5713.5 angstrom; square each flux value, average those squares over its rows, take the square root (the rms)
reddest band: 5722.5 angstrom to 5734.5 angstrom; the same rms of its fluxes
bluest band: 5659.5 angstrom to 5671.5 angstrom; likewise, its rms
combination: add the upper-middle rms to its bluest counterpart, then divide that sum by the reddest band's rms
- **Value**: 2.05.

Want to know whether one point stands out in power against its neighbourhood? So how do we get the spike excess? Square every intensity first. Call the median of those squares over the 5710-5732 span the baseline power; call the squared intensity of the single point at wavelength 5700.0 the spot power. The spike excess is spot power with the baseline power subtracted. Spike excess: 106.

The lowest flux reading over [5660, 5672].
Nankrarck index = 32.41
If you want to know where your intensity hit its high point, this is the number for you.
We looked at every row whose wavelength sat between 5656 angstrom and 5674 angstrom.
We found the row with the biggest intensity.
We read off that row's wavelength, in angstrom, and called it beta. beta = 5661.0 angstrom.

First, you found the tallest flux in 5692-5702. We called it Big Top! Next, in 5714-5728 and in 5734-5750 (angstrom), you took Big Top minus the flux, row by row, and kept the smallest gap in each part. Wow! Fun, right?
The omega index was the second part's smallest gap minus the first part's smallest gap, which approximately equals 1.9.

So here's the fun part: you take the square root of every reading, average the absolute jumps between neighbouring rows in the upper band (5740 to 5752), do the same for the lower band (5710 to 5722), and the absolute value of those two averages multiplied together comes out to 0.066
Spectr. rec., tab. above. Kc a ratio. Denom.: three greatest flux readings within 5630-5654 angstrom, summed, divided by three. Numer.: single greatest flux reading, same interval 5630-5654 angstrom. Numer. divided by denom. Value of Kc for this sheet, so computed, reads 1.031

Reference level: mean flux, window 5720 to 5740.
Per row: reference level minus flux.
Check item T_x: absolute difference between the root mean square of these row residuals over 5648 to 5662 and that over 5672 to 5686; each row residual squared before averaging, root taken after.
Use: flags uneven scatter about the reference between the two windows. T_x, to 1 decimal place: 0.4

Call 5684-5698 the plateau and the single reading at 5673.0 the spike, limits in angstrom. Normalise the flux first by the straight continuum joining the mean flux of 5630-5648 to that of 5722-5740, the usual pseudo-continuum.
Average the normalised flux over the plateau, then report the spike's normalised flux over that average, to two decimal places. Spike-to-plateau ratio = 0.98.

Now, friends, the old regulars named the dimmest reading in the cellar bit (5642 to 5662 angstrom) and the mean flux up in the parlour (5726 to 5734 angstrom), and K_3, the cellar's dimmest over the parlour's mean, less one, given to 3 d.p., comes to -0.036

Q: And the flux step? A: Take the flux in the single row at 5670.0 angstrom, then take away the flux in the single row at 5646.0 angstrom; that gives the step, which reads -1.4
